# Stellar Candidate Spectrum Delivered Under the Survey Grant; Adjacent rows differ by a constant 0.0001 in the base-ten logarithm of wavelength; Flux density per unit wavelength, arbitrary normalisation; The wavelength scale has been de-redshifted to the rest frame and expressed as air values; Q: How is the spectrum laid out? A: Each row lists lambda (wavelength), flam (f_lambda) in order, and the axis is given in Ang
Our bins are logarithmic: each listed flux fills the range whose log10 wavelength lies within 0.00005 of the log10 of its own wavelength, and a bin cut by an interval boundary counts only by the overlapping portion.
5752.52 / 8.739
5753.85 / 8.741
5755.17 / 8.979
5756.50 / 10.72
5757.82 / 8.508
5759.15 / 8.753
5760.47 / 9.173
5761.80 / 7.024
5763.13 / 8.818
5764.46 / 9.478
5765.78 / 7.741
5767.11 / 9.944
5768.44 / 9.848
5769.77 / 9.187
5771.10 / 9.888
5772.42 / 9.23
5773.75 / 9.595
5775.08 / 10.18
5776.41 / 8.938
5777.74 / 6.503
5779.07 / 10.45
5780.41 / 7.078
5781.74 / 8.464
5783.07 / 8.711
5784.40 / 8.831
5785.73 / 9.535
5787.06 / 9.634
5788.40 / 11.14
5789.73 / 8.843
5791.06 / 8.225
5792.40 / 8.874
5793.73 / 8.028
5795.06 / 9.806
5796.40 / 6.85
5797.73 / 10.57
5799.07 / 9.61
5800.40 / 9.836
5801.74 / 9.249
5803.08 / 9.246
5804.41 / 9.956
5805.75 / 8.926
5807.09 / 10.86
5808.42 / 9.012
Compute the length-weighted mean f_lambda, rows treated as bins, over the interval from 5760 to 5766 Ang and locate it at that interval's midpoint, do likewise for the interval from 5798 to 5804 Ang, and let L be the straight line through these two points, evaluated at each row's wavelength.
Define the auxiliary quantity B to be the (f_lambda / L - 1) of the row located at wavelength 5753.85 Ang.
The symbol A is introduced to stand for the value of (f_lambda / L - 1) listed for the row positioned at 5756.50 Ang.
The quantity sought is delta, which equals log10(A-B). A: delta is -0.64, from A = 0.294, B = 0.07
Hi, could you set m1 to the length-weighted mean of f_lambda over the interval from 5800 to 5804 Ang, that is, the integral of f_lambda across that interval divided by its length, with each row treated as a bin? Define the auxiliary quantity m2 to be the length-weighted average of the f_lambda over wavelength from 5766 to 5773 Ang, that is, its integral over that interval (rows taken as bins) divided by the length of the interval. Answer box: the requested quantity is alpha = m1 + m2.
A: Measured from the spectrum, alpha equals 19.0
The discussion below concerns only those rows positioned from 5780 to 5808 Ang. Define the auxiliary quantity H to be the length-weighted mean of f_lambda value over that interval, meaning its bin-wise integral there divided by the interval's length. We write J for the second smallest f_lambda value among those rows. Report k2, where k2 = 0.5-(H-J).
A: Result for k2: -1.6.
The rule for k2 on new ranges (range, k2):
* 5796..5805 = 0.3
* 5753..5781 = -1.5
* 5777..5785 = -0.8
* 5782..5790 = -0.1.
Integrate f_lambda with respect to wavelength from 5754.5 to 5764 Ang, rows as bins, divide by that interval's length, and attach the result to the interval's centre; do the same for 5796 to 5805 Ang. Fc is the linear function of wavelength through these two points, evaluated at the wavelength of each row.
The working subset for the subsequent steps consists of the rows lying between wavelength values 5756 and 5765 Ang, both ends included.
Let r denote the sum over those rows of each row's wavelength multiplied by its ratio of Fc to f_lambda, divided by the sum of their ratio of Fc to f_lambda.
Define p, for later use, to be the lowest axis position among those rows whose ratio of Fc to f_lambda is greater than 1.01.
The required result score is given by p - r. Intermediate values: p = 5757.82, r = 5760.6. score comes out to -2.8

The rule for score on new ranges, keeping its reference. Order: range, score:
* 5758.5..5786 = -13.4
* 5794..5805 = -3.2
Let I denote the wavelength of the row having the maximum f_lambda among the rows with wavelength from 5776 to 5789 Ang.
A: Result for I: 5788.40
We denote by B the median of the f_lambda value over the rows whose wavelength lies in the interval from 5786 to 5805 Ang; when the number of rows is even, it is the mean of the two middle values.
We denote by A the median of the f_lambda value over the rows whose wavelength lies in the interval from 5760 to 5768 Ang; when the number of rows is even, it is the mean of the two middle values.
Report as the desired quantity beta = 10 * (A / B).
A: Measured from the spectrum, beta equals 9.5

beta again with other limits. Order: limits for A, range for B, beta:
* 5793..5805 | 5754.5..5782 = 10.5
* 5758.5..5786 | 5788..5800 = 10.3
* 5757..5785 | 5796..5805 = 9.3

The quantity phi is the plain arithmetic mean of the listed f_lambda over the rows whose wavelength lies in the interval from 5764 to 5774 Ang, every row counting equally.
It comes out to 9.4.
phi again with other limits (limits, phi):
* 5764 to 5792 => 9.1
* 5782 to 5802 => 9.2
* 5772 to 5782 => 8.8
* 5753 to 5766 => 8.8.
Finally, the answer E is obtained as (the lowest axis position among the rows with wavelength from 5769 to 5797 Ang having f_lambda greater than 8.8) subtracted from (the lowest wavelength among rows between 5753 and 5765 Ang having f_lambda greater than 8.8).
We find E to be -14.6 Ang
